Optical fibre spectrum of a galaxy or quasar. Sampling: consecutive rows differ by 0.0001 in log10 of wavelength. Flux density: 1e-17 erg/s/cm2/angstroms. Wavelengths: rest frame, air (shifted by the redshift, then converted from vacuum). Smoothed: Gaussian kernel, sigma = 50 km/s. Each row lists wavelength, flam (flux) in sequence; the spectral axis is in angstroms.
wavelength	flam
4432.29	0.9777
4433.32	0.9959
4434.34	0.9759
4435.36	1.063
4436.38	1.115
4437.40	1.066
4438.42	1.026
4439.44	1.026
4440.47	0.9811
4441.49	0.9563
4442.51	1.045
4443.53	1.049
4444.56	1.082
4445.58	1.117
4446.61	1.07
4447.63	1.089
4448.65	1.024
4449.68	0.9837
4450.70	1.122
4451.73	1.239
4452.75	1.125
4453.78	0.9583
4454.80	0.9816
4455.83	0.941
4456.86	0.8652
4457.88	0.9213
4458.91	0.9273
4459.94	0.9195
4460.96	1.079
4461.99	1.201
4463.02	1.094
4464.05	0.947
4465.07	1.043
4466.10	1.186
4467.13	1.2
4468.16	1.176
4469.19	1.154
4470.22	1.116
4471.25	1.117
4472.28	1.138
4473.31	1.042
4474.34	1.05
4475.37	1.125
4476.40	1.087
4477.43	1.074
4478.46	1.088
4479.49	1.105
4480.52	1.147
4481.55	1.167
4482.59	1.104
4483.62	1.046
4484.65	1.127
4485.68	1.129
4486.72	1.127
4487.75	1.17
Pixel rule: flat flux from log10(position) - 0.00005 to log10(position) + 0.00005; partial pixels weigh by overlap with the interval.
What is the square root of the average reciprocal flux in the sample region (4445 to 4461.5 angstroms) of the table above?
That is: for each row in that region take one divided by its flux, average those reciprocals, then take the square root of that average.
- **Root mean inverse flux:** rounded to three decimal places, 0.993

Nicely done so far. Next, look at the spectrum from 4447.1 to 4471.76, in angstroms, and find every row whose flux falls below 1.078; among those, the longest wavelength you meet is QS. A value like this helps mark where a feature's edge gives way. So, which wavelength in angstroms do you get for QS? 4465.07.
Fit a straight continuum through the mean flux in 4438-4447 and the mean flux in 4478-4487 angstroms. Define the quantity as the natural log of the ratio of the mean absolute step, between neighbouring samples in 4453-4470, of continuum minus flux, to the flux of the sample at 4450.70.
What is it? -2.78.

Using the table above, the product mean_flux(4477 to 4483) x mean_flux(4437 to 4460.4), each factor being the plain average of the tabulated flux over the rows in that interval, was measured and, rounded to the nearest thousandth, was 1.139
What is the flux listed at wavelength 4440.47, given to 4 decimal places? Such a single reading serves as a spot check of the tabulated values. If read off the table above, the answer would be 0.9811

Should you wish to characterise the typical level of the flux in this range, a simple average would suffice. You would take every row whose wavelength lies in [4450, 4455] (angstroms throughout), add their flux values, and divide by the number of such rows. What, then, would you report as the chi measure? 1.09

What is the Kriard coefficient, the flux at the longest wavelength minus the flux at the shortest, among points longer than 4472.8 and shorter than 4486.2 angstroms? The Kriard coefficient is 0.09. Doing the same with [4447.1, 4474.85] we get -0.04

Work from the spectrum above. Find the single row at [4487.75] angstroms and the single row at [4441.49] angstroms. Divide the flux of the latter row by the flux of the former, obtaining 0.82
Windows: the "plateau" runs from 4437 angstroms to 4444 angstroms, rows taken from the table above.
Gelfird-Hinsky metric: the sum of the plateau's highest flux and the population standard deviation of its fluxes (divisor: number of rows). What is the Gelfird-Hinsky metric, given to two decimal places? 1.10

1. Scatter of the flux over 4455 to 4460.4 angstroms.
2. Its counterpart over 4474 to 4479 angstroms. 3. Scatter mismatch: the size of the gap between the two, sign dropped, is 0.002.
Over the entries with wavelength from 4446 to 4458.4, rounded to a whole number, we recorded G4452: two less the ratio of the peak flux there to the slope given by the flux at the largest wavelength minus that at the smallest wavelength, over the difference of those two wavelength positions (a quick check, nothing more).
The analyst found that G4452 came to 96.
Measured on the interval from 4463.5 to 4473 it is -50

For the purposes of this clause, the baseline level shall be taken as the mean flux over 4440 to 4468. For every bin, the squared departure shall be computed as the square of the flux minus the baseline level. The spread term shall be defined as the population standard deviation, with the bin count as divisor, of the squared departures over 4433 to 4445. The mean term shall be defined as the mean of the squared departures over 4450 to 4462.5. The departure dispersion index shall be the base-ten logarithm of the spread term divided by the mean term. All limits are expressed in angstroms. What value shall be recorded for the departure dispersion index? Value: -0.8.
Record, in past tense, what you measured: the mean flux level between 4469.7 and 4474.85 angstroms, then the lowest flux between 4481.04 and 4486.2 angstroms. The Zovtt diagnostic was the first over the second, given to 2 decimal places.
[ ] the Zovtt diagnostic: 1.04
